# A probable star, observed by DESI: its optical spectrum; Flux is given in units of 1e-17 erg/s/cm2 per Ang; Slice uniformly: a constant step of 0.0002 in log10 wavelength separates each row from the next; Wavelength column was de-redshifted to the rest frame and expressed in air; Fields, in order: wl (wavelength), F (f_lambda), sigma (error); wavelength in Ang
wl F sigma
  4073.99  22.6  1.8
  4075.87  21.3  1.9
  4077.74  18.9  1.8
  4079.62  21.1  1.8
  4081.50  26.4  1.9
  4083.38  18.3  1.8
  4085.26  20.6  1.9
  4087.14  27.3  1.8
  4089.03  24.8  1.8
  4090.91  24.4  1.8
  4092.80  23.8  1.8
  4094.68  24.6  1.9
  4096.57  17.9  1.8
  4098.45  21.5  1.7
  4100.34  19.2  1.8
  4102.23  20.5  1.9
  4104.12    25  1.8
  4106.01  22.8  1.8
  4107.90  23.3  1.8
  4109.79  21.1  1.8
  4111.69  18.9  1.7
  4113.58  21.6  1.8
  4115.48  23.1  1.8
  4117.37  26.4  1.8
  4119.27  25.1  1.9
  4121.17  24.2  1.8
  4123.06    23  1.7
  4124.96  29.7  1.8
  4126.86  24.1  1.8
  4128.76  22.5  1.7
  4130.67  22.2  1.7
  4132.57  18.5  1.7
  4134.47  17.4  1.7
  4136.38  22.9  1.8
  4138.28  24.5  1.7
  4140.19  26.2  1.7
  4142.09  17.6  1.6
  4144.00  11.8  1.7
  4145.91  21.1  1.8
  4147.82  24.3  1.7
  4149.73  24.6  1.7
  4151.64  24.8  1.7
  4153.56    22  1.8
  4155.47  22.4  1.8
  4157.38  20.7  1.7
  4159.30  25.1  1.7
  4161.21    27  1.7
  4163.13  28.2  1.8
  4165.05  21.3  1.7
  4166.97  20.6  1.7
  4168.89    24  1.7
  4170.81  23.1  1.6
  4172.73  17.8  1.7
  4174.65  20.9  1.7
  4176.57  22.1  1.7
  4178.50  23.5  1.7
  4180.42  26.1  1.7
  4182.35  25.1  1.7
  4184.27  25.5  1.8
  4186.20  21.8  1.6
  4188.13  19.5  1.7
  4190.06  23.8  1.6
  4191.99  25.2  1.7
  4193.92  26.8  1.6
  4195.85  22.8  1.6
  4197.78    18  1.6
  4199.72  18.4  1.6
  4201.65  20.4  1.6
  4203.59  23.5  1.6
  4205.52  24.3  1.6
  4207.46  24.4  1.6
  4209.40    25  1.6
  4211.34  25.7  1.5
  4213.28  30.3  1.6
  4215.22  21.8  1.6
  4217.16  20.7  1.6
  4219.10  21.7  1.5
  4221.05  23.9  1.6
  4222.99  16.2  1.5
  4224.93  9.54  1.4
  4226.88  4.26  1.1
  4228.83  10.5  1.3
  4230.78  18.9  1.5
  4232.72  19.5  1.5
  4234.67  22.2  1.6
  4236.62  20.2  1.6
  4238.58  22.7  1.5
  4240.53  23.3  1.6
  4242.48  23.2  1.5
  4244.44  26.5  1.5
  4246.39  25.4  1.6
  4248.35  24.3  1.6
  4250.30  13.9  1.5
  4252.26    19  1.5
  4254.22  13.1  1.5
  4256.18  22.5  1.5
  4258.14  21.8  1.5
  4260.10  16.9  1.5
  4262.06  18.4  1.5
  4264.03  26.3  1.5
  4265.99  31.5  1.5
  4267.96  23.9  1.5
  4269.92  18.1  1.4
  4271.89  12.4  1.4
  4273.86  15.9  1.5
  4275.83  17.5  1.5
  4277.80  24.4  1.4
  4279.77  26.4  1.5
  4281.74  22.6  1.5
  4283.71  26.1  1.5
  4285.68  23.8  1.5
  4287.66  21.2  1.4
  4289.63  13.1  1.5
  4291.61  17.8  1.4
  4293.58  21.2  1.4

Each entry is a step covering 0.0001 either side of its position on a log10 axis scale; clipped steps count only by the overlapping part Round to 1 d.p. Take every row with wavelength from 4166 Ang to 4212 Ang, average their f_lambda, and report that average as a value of 22.8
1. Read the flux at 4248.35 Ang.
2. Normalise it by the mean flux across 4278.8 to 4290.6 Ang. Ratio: 1.09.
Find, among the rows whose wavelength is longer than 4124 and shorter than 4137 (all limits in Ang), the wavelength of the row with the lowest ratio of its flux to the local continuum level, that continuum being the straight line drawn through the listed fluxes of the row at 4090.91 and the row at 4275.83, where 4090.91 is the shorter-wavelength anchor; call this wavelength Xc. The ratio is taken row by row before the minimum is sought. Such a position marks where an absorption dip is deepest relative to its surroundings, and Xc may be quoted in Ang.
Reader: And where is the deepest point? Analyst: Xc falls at 4134.47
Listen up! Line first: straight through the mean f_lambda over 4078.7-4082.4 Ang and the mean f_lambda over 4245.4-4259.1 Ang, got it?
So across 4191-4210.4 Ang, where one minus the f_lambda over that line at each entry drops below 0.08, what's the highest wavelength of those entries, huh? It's 4209.40 Ang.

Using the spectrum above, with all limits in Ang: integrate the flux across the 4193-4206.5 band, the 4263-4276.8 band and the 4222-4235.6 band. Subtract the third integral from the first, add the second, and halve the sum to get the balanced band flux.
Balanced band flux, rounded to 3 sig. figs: 194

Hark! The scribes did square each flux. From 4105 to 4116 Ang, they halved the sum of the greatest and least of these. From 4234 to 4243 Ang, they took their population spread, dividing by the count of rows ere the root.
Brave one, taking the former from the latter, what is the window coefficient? -401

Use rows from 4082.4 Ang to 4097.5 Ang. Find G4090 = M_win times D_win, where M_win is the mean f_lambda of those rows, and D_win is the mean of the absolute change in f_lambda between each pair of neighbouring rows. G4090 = 65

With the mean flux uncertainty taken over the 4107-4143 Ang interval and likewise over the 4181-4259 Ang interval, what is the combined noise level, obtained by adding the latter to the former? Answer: 3.31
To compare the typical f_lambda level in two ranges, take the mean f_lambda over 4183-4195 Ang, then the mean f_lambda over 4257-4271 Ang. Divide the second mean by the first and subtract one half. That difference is 0.44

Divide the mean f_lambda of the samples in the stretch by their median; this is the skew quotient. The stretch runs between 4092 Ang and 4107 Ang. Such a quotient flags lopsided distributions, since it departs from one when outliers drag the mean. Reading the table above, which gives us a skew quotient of 0.989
